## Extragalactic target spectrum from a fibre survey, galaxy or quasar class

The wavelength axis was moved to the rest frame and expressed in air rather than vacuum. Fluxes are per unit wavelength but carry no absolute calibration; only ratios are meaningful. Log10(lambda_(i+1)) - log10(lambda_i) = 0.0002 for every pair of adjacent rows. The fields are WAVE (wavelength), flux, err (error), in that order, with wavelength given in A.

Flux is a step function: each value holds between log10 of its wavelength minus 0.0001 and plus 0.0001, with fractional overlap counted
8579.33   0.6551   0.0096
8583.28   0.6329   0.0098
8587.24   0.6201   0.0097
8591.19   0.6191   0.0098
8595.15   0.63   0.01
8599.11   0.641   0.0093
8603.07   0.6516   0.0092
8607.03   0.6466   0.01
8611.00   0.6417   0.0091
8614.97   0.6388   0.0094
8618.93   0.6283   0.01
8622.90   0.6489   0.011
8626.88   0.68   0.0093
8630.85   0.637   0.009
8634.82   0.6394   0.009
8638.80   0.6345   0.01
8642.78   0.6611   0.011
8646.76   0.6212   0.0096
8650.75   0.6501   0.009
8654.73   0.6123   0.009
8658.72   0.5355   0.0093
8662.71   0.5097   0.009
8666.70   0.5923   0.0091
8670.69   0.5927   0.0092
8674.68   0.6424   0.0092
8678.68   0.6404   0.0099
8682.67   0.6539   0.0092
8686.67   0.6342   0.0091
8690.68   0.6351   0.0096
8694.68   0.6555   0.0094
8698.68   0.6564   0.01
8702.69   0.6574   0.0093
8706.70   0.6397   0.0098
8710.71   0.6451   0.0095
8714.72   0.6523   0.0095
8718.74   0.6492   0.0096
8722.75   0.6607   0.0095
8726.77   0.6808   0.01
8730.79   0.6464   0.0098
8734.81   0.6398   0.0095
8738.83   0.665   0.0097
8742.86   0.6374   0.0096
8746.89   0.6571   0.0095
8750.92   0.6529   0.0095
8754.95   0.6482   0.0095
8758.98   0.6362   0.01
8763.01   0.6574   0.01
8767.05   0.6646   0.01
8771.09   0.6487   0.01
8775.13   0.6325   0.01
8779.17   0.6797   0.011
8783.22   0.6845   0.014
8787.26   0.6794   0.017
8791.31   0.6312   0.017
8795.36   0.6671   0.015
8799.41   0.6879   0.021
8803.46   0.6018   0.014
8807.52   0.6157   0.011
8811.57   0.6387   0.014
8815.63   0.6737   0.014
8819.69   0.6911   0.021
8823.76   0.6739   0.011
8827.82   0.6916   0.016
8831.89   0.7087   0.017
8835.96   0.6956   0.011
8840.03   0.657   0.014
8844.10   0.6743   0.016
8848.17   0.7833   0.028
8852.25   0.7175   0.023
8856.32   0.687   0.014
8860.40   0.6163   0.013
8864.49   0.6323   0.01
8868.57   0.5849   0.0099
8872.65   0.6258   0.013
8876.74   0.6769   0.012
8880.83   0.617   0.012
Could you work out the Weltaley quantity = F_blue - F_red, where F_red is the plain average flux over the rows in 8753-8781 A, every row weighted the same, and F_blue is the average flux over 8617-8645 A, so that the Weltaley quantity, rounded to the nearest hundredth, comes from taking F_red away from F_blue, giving -0.01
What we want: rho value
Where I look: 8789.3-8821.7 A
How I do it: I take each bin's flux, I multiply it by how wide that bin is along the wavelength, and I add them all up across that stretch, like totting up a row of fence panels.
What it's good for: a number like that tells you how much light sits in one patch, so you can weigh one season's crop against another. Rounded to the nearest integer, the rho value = 21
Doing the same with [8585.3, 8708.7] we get 78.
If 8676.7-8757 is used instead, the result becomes 52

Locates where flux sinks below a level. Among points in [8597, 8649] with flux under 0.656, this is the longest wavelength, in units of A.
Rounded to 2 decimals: 8646.76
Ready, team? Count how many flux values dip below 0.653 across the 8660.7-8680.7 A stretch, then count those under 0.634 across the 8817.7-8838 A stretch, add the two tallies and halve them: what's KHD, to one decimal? 2.5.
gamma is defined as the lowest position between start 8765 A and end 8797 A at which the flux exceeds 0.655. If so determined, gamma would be 8767.05 A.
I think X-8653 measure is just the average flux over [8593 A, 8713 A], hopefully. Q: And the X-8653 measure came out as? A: 0.632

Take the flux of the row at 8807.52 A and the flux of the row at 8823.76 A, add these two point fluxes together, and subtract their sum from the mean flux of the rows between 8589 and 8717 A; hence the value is -0.66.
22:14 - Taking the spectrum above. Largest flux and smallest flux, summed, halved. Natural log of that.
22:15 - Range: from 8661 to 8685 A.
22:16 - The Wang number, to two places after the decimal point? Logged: -0.54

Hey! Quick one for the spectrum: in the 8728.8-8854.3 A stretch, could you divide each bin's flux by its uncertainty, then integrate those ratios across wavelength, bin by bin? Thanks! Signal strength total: 6661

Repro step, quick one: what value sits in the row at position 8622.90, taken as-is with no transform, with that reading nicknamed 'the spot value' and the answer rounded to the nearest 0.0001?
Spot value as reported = 0.6489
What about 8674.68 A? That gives 0.6424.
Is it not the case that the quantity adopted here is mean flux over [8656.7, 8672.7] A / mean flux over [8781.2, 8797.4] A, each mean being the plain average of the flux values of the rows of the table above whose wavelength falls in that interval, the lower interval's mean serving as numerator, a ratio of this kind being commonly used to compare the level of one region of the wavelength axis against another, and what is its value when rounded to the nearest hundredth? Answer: 0.84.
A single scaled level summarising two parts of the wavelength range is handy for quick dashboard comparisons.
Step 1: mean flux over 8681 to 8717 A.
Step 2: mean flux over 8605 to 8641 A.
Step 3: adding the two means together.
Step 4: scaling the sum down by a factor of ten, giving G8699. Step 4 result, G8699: 0.129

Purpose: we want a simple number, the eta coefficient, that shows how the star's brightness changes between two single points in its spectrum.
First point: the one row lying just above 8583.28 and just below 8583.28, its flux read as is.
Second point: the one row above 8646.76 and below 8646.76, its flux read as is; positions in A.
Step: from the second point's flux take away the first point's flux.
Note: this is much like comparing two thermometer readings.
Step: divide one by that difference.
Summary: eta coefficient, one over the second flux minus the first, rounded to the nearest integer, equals -85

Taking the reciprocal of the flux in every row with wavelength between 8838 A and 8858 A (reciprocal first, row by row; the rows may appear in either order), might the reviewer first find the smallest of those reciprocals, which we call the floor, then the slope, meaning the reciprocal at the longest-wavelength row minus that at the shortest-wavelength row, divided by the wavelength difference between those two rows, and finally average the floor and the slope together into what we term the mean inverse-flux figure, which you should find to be 0.636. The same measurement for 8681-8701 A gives 0.762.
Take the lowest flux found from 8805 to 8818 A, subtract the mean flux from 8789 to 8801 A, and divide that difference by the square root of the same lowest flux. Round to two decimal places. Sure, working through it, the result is -0.06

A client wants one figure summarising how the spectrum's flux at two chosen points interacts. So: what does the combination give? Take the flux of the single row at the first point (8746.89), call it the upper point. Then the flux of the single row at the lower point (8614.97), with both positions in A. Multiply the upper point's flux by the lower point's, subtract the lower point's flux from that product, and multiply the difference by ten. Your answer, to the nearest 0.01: -2.19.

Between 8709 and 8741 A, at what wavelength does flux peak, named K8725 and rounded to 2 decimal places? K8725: 8726.77 A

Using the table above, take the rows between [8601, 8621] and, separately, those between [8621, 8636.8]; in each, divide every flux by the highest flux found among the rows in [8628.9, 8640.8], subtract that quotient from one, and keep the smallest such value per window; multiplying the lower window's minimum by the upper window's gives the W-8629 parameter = 0.0012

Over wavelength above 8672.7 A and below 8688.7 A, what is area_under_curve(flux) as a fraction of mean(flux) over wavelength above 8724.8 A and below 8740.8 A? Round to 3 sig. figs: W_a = 15.6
